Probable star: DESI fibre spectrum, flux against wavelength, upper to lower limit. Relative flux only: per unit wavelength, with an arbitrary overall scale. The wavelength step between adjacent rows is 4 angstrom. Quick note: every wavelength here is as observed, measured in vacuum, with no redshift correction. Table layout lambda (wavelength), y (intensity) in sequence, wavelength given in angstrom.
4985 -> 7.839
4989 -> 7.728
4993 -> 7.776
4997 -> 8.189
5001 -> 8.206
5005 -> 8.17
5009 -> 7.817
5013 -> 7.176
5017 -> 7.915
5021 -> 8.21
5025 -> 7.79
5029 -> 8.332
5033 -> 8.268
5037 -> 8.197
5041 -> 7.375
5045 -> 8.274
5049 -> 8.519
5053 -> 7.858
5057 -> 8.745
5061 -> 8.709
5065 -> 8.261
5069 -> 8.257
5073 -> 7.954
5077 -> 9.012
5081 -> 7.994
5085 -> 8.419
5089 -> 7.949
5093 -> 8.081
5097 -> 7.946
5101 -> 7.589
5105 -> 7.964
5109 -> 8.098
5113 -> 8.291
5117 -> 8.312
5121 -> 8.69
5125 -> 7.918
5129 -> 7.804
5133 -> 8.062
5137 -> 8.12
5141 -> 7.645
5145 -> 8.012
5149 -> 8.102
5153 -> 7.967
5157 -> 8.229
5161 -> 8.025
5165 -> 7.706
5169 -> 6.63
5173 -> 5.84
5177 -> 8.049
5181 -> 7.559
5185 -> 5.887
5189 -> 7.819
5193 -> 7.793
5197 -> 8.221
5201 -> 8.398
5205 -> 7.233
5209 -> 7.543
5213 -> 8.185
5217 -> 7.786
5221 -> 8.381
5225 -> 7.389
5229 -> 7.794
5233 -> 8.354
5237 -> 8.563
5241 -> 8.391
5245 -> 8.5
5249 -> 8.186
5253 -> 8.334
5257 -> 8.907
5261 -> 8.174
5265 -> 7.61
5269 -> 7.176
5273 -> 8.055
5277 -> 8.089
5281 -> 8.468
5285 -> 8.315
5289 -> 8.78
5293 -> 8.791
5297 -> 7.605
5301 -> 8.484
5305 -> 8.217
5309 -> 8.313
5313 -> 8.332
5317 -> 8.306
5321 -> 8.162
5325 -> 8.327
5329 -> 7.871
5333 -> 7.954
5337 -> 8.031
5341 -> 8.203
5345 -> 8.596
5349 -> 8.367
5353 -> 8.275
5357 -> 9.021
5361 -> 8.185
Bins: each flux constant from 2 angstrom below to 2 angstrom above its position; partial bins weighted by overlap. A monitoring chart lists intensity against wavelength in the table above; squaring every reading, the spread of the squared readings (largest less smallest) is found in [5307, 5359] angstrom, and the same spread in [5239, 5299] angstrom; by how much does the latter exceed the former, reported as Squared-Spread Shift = 8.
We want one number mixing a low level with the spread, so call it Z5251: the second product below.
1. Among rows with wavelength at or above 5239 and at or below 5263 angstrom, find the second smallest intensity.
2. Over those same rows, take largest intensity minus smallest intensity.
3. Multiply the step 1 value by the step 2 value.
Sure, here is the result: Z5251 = 6.0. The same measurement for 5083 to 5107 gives 6.6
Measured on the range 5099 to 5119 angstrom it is 5.8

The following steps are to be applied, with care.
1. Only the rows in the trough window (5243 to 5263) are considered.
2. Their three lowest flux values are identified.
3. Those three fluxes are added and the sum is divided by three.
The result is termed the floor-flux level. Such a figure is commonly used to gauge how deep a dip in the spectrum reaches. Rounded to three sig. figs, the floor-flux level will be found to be 8.23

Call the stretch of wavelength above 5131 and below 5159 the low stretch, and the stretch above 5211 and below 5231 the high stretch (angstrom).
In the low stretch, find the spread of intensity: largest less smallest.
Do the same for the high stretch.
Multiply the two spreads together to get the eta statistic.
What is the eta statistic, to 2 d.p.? 0.58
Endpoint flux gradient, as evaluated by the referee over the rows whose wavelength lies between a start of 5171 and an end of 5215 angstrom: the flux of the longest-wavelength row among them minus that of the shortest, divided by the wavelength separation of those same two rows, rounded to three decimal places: 0.059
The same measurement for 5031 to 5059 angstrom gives 0.020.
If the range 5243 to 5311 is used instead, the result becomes -0.003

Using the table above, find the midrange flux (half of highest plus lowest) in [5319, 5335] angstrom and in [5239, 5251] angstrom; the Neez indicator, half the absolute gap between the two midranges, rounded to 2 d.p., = 0.12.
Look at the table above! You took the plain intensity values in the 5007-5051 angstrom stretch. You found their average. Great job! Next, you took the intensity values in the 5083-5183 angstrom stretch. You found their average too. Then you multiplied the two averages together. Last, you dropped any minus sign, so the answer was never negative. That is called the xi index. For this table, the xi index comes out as 63.0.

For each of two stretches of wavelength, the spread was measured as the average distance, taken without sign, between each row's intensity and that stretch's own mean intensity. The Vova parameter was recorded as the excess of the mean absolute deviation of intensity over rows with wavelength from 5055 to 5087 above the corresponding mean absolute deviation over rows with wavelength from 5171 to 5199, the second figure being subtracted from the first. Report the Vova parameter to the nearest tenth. -0.5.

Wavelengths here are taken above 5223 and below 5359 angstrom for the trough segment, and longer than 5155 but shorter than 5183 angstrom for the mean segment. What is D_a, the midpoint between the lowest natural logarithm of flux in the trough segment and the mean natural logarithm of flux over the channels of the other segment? 1.985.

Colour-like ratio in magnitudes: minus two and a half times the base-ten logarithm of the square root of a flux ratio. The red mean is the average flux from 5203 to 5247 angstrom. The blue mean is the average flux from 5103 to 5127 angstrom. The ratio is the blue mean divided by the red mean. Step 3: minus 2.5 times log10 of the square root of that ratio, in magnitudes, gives -0.013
